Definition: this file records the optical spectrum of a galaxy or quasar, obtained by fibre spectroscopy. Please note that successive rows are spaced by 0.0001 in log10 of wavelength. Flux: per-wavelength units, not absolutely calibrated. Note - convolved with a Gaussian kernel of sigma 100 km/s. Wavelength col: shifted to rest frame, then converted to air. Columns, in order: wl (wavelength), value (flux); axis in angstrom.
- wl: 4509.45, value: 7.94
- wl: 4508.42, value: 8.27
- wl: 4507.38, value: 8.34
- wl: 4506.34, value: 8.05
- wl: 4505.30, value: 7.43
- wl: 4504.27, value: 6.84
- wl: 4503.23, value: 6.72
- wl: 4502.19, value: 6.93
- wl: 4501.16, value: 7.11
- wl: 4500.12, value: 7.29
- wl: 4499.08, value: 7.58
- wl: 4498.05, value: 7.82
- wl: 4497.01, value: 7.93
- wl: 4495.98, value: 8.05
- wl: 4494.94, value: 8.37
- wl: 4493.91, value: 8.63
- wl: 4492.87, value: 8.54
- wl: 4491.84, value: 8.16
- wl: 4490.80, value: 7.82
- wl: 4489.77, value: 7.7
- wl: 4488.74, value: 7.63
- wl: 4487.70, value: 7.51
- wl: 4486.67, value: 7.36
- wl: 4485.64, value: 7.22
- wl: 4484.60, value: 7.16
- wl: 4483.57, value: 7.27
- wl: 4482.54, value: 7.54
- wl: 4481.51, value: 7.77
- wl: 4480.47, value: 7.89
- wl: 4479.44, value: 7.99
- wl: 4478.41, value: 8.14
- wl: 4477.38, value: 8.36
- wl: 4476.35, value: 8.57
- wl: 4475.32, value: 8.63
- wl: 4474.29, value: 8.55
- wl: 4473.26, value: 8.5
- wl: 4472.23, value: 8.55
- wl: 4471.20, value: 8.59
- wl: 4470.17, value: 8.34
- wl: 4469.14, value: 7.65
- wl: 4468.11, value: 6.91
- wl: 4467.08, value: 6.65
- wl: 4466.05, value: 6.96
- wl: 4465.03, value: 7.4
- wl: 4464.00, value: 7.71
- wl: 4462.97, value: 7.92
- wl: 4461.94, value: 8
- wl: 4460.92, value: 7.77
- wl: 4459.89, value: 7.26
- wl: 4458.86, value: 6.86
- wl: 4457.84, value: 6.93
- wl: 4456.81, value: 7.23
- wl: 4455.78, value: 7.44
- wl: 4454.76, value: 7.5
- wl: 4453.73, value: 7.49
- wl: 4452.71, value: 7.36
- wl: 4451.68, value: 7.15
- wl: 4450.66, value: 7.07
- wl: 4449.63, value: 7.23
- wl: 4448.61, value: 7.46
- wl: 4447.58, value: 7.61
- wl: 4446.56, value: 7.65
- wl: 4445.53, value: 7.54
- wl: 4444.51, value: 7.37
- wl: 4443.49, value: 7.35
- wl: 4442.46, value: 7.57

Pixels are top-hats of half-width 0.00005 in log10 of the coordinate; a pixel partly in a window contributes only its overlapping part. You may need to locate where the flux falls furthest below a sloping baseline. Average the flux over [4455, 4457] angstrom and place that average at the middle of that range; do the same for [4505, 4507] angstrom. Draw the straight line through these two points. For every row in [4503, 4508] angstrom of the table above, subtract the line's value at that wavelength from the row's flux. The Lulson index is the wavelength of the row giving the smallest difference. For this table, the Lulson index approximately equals 4503.23 angstrom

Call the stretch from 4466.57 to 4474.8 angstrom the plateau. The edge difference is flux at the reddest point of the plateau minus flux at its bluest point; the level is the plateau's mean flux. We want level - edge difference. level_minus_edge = 6.1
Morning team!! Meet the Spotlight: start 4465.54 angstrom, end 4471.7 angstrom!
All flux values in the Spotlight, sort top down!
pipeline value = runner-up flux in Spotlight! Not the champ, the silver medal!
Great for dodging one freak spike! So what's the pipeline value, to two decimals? 8.34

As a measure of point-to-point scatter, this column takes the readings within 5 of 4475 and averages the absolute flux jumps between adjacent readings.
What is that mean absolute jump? 0.12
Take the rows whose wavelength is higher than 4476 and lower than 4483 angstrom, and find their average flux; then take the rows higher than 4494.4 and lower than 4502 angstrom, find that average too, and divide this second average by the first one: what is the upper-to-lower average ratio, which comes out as 0.96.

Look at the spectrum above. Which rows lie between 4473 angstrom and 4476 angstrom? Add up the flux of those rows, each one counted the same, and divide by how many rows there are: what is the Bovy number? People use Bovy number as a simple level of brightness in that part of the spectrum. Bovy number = 8.6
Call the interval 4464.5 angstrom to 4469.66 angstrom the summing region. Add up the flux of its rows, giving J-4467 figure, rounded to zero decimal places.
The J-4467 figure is 36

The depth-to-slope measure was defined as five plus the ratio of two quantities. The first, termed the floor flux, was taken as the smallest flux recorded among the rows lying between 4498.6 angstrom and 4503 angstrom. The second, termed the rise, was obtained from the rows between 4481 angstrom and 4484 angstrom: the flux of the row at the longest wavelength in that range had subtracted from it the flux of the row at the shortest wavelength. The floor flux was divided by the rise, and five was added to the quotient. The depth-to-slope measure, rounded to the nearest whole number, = -9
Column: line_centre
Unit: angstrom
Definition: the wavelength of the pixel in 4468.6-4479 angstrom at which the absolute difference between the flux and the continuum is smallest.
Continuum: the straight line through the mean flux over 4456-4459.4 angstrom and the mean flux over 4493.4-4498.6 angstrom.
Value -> 4469.14 angstrom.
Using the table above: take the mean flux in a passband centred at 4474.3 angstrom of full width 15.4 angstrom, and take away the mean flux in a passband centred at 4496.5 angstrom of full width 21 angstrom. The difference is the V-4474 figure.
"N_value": 0.4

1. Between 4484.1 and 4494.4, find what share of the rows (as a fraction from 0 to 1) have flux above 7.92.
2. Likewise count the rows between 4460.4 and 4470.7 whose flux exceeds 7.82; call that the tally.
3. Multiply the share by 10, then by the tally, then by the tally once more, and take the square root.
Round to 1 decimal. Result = 5.2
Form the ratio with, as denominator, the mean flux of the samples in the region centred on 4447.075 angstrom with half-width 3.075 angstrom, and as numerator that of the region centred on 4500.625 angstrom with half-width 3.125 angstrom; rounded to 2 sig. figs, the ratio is 0.97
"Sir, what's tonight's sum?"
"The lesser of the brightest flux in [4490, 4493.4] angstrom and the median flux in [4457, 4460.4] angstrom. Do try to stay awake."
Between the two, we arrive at 6.93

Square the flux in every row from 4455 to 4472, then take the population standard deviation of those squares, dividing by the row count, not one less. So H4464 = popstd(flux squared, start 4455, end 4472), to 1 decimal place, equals 8.2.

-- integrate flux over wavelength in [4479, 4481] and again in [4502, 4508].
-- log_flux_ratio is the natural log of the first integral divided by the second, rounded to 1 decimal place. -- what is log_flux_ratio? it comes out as -1.0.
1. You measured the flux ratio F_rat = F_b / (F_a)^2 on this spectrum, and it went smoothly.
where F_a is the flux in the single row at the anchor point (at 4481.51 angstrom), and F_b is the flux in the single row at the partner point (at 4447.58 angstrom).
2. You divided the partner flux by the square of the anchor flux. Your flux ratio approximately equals 0.126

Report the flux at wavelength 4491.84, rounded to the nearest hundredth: 8.16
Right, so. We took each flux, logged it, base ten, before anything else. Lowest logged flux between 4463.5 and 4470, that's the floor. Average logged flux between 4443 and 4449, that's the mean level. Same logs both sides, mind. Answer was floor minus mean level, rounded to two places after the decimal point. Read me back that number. -0.05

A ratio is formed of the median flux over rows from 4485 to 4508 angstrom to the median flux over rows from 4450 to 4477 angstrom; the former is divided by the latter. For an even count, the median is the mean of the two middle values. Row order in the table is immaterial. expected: 1.02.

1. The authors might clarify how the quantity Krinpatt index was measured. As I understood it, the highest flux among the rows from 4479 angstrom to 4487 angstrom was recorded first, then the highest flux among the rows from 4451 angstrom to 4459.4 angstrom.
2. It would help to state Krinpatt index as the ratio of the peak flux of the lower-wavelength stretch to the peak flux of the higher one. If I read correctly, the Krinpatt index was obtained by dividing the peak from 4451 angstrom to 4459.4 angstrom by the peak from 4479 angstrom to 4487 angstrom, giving 0.94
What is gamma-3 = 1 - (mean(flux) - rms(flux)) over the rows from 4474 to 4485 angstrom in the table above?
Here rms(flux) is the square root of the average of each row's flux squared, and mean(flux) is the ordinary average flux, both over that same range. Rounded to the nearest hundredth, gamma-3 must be 1.02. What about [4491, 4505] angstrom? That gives 1.03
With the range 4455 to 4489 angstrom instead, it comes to 1.02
